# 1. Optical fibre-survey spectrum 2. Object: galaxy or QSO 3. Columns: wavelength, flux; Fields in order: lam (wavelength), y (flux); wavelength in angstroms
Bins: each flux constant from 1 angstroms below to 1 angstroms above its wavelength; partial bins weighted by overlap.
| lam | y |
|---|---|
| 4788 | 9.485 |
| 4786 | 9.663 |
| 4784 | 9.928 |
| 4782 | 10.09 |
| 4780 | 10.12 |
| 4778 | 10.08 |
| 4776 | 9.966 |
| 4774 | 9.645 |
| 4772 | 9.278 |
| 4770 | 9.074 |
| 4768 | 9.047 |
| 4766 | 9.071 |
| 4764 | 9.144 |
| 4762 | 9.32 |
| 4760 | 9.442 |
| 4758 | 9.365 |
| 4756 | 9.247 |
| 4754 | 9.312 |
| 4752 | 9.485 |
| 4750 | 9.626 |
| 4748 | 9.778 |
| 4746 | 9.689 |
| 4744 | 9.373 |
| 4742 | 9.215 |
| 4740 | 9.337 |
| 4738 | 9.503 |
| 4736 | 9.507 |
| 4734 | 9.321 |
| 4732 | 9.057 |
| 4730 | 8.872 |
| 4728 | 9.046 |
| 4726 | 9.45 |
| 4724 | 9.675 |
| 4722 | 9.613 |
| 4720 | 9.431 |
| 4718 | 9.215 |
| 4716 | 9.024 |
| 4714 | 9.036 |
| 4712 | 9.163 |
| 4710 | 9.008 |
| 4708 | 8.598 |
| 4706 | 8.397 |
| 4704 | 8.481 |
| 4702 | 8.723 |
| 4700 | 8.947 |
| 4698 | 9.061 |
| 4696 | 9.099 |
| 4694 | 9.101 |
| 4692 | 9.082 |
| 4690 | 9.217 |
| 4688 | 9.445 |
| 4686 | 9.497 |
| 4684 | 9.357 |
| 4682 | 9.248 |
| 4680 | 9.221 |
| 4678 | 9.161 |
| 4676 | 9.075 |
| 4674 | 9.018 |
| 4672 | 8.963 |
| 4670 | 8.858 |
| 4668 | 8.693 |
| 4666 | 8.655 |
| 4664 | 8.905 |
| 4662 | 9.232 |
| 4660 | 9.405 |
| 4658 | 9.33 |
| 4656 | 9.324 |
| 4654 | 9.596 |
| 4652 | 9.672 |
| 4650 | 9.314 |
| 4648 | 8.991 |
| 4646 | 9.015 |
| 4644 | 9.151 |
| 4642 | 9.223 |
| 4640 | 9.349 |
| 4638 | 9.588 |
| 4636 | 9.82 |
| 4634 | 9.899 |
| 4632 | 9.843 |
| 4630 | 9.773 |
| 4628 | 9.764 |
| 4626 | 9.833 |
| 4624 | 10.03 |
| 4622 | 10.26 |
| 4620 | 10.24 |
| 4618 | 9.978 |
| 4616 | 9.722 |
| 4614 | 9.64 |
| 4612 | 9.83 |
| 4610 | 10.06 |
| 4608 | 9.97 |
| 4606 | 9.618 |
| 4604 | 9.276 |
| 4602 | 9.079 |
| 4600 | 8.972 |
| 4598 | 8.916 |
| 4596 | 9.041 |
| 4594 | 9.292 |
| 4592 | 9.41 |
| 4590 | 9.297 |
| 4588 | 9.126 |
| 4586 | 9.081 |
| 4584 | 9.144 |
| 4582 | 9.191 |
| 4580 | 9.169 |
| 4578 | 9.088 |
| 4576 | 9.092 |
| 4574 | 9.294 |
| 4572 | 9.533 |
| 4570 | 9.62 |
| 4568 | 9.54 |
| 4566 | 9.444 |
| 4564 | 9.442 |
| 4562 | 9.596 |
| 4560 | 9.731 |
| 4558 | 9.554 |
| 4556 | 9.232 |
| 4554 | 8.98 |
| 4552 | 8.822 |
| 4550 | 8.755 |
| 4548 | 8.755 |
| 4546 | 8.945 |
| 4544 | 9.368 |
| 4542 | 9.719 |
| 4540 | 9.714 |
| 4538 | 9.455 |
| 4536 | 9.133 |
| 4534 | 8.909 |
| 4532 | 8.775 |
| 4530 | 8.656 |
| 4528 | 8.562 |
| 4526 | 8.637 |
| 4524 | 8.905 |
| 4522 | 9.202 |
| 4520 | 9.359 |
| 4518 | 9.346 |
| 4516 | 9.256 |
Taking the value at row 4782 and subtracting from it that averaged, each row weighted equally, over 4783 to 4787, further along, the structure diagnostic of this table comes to 0.29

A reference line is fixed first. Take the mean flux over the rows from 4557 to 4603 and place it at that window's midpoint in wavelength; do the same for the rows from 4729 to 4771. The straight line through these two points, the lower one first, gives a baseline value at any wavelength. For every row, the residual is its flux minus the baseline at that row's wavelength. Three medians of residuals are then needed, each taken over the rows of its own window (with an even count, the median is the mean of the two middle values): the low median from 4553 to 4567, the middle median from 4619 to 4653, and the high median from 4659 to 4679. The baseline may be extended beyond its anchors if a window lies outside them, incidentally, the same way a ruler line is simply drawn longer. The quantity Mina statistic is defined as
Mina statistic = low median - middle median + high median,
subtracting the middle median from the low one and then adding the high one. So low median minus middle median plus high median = -0.6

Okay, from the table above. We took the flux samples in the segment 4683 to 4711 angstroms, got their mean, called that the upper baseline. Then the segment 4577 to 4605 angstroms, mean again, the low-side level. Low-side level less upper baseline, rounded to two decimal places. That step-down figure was 0.15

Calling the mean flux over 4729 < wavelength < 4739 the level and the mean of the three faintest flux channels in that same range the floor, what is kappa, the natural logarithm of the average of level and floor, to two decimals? 2.22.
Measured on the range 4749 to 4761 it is 2.24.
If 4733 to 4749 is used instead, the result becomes 2.24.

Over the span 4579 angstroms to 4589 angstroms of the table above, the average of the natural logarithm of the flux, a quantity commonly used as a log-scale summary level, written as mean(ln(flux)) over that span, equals 2.21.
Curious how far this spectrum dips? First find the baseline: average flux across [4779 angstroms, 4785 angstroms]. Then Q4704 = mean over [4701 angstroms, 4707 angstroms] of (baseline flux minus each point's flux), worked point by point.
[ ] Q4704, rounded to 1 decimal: 1.5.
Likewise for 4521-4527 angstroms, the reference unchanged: 1.1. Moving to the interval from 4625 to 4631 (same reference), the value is 0.3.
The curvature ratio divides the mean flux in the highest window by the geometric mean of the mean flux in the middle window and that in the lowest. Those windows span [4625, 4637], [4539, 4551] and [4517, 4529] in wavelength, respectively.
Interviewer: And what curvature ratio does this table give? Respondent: 1.08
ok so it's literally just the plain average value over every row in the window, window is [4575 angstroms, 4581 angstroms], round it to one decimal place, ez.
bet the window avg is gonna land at 9.1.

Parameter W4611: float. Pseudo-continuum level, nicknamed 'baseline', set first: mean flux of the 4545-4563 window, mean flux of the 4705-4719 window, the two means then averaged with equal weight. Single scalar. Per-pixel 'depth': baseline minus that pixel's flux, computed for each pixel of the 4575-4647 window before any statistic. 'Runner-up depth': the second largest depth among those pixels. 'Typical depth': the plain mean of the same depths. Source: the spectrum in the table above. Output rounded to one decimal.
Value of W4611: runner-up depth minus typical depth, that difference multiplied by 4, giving 2.1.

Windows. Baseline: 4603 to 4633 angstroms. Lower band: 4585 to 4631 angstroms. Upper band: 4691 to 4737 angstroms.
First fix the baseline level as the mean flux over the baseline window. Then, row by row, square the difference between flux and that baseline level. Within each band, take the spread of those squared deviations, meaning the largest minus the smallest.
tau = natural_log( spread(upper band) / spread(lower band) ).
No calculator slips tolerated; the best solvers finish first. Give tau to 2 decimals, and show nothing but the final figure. 0.86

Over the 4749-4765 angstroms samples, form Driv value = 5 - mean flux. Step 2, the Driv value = -4.4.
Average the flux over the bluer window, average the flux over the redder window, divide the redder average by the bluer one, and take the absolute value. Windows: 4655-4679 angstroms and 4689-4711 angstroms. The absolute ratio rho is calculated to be 0.981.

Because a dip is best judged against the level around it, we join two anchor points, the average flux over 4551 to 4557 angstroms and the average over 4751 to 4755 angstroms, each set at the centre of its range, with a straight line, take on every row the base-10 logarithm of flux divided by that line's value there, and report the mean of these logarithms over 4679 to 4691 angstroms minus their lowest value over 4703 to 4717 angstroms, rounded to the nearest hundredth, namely 0.05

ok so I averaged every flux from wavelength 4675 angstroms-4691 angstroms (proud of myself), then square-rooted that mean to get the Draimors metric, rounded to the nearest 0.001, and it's 3.046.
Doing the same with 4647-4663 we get 3.059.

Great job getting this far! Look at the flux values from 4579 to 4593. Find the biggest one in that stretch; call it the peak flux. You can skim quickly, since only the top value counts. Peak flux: 9.41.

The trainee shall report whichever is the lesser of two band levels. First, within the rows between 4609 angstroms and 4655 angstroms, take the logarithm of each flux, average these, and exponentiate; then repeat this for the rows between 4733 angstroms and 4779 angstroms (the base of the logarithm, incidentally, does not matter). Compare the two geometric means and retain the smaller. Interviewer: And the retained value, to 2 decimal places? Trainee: 9.42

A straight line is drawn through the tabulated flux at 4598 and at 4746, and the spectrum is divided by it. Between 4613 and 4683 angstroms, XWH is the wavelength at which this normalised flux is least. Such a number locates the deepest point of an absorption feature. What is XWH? 4666 angstroms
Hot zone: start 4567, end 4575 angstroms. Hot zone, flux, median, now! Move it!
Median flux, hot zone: 9.5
